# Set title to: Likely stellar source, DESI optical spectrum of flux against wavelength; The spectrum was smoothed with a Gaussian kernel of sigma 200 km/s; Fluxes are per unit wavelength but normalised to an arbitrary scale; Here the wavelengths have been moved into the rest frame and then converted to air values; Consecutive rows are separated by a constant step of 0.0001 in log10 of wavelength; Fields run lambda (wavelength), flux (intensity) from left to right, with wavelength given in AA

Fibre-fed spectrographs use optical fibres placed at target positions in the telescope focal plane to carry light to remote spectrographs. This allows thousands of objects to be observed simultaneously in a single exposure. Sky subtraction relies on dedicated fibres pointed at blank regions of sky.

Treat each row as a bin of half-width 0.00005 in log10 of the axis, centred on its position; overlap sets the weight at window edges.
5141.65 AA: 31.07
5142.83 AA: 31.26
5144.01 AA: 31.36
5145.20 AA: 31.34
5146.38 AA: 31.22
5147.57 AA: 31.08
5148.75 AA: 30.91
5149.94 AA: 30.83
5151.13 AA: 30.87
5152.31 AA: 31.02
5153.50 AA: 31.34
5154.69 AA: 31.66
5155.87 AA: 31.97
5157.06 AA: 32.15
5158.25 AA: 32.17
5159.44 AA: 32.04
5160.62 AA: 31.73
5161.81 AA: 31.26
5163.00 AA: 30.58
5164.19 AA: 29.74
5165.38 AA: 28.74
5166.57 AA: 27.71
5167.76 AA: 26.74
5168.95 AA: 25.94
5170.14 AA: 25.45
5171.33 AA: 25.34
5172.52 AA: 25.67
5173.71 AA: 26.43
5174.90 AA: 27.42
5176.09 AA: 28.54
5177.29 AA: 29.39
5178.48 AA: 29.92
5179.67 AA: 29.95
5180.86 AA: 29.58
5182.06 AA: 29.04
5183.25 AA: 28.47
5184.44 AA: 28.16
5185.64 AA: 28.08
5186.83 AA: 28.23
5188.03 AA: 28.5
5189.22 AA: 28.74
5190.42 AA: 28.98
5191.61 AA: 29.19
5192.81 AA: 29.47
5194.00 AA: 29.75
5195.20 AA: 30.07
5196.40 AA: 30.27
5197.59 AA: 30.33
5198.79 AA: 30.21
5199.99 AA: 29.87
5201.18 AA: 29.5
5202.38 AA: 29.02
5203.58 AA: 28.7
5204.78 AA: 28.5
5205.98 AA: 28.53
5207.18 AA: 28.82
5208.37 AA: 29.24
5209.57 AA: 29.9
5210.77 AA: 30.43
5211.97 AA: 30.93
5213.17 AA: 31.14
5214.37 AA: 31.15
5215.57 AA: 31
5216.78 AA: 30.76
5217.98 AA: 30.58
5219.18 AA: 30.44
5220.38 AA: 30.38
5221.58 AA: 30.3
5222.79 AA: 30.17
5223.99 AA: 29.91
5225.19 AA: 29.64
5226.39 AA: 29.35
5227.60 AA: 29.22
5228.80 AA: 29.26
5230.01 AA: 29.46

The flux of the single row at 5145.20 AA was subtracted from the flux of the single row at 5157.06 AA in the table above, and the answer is 1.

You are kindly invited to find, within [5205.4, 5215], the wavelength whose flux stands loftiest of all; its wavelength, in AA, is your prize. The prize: 5214.37 AA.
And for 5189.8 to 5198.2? 5197.59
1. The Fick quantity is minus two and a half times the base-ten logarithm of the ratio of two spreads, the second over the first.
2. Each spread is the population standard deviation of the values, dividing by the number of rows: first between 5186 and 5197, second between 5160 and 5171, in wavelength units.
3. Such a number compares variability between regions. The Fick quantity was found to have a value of -1.3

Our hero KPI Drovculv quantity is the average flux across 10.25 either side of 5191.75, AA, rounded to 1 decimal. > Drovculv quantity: 29.2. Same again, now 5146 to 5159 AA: 31.4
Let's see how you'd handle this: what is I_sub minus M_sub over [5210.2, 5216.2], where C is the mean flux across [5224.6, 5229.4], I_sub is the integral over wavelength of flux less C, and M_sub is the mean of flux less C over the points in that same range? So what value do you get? 8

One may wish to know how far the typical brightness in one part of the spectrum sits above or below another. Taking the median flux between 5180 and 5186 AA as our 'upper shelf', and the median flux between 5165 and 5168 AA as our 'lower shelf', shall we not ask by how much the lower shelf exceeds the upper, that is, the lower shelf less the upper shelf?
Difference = -1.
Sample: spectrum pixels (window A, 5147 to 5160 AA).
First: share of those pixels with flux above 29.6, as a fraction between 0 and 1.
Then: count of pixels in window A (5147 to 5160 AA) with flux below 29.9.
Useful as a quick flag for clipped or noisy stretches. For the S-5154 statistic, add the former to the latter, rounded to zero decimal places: 1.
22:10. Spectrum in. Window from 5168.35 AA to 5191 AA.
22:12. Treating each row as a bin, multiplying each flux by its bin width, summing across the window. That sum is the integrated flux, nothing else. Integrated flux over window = 634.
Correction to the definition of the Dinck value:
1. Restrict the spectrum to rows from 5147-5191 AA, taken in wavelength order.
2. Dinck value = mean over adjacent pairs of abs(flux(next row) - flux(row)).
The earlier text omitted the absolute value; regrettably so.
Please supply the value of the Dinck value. 0.44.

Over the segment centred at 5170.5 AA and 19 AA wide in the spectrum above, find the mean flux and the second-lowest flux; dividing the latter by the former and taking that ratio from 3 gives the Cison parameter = 2.09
